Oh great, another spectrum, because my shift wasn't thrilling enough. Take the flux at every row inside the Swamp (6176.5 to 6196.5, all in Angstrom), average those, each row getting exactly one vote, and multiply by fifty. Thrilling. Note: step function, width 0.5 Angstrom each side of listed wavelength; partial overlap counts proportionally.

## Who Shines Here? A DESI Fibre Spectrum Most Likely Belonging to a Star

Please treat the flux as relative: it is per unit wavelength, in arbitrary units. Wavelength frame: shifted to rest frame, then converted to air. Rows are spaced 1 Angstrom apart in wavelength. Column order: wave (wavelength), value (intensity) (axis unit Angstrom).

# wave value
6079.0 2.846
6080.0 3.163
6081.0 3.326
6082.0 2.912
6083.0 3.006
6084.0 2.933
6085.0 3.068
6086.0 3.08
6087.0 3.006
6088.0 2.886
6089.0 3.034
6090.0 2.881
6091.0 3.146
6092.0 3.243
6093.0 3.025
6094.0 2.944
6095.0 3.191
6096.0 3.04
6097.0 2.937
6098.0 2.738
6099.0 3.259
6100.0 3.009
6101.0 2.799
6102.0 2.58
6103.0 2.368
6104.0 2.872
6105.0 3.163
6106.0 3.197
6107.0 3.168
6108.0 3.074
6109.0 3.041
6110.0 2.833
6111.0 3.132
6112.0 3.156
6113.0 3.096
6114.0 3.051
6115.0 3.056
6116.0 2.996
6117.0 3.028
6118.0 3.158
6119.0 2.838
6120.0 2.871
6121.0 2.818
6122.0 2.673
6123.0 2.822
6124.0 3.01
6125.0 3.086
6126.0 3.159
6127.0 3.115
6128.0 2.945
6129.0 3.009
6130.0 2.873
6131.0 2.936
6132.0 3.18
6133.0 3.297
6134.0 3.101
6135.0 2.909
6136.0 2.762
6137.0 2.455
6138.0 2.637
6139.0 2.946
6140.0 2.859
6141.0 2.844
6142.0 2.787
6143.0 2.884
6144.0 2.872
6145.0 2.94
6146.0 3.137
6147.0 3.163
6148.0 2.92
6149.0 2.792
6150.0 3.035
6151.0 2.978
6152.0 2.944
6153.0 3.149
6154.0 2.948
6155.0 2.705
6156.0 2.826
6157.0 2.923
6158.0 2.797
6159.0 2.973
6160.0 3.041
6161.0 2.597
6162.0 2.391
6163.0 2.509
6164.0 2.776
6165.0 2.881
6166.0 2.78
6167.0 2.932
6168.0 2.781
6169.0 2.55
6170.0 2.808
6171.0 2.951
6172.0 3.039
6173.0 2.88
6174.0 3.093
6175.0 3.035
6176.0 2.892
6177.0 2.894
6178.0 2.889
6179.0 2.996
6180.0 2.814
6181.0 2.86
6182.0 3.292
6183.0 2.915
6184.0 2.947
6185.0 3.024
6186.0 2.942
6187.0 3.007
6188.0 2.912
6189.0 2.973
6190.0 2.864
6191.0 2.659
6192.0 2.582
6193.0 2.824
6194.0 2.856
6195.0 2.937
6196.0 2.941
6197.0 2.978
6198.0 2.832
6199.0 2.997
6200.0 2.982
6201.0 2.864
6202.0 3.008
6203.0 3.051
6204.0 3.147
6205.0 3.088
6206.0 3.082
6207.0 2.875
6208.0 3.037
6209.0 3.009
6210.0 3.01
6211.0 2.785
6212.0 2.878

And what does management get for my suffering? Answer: 145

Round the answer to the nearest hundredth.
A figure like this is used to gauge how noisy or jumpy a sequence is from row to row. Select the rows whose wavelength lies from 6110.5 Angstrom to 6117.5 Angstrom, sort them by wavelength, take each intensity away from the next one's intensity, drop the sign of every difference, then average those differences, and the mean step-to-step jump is 0.04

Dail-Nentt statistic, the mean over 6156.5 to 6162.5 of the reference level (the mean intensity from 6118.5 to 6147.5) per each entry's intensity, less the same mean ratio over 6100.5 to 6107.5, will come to 0.029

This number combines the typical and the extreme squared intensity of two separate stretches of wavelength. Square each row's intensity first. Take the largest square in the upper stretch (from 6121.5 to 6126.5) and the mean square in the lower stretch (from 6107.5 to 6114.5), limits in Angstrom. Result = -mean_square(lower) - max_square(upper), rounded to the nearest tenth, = -19.3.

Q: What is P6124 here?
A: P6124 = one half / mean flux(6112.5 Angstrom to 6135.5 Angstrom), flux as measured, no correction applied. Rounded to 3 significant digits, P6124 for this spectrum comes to 0.167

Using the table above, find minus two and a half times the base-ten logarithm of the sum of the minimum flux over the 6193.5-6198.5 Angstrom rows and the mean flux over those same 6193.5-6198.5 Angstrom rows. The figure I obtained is -1.90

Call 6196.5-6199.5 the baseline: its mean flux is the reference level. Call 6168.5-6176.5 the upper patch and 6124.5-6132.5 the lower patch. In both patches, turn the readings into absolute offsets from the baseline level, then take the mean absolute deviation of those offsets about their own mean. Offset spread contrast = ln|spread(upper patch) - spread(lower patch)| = -5.0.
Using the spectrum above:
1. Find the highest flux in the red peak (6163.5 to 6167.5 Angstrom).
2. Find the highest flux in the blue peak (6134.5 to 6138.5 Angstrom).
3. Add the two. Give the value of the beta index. 5.8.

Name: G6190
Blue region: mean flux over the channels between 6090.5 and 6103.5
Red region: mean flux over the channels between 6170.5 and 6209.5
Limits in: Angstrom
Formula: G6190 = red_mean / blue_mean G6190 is 1.00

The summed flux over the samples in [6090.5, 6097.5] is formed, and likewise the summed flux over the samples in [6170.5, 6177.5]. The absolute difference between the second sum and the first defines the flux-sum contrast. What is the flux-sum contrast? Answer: 0.74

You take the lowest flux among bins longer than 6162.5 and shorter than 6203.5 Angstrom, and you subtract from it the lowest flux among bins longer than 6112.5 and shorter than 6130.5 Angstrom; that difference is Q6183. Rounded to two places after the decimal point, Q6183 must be -0.16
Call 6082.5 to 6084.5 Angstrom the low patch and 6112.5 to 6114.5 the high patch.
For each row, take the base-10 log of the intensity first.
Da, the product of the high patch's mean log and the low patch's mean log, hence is 0.230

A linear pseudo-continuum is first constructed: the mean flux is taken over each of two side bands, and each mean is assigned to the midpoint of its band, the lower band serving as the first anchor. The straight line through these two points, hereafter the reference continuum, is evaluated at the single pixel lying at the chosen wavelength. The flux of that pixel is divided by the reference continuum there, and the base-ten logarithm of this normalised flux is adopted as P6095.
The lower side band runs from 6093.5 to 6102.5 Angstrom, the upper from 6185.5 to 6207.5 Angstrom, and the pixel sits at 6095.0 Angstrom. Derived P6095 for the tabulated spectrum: 0.03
